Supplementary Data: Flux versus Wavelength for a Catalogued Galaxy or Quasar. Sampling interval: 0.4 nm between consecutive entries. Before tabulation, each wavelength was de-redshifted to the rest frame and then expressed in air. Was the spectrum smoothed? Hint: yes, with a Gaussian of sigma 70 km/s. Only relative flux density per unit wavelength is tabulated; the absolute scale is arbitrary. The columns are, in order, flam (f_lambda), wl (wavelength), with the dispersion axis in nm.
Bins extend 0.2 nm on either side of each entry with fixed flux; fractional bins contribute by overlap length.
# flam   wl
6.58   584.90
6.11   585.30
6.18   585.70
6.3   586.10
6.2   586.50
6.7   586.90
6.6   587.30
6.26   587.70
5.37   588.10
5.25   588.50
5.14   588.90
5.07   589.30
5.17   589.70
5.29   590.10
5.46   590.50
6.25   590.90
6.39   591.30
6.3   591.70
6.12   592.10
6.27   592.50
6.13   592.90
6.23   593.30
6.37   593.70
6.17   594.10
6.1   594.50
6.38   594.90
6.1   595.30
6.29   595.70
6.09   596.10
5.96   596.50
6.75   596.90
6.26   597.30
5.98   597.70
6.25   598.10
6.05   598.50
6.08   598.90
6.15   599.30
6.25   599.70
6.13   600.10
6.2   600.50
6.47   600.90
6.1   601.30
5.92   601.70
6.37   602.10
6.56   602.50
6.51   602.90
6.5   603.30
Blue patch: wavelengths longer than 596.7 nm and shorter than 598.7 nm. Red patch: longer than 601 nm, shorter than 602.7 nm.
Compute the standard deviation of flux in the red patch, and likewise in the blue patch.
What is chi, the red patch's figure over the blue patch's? 0.9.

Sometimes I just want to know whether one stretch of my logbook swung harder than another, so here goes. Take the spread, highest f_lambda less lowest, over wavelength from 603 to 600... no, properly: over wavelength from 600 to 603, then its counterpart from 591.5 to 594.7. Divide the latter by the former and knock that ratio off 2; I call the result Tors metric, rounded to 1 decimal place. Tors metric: 1.6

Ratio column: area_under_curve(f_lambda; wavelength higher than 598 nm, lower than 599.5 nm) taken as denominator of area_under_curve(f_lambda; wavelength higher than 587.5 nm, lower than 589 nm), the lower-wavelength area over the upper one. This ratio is 0.90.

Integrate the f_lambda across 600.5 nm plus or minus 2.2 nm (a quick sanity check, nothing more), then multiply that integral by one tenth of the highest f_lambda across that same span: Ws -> 17.9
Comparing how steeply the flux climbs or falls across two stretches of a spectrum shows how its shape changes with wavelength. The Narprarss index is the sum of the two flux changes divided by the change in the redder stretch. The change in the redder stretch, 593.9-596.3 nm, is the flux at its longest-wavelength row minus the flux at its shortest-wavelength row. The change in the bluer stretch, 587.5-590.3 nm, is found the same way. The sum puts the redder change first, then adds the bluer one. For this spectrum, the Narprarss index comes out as 13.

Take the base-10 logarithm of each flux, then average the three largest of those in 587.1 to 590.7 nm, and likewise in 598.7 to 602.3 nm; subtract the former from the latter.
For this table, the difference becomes 0.019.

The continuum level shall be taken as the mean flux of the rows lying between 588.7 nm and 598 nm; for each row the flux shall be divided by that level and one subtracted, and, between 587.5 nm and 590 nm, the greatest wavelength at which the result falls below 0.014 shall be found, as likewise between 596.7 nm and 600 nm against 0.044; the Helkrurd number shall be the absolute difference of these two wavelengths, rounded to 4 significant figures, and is 10.00 nm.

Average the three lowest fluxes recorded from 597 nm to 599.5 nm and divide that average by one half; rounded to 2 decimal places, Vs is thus 12.07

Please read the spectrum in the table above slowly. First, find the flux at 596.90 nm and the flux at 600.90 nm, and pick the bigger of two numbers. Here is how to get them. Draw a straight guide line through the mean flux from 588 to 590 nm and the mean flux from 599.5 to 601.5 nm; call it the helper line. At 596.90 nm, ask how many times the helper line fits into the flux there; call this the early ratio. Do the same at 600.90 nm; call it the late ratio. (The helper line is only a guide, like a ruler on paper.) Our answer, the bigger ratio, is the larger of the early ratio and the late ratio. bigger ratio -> 1.14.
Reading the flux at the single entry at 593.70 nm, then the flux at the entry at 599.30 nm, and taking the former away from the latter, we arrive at -0.22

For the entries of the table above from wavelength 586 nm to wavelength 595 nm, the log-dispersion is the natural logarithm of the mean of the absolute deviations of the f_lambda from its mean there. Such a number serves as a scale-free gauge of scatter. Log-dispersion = -0.8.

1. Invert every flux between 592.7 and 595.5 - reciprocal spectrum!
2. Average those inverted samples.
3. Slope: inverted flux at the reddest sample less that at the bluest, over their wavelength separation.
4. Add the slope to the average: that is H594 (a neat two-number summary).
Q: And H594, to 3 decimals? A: 0.161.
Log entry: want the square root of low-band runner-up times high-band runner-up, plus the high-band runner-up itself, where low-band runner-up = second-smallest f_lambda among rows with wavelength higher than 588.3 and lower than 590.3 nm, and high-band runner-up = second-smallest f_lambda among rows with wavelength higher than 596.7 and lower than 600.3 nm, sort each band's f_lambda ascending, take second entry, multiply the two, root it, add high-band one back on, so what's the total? 11.6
